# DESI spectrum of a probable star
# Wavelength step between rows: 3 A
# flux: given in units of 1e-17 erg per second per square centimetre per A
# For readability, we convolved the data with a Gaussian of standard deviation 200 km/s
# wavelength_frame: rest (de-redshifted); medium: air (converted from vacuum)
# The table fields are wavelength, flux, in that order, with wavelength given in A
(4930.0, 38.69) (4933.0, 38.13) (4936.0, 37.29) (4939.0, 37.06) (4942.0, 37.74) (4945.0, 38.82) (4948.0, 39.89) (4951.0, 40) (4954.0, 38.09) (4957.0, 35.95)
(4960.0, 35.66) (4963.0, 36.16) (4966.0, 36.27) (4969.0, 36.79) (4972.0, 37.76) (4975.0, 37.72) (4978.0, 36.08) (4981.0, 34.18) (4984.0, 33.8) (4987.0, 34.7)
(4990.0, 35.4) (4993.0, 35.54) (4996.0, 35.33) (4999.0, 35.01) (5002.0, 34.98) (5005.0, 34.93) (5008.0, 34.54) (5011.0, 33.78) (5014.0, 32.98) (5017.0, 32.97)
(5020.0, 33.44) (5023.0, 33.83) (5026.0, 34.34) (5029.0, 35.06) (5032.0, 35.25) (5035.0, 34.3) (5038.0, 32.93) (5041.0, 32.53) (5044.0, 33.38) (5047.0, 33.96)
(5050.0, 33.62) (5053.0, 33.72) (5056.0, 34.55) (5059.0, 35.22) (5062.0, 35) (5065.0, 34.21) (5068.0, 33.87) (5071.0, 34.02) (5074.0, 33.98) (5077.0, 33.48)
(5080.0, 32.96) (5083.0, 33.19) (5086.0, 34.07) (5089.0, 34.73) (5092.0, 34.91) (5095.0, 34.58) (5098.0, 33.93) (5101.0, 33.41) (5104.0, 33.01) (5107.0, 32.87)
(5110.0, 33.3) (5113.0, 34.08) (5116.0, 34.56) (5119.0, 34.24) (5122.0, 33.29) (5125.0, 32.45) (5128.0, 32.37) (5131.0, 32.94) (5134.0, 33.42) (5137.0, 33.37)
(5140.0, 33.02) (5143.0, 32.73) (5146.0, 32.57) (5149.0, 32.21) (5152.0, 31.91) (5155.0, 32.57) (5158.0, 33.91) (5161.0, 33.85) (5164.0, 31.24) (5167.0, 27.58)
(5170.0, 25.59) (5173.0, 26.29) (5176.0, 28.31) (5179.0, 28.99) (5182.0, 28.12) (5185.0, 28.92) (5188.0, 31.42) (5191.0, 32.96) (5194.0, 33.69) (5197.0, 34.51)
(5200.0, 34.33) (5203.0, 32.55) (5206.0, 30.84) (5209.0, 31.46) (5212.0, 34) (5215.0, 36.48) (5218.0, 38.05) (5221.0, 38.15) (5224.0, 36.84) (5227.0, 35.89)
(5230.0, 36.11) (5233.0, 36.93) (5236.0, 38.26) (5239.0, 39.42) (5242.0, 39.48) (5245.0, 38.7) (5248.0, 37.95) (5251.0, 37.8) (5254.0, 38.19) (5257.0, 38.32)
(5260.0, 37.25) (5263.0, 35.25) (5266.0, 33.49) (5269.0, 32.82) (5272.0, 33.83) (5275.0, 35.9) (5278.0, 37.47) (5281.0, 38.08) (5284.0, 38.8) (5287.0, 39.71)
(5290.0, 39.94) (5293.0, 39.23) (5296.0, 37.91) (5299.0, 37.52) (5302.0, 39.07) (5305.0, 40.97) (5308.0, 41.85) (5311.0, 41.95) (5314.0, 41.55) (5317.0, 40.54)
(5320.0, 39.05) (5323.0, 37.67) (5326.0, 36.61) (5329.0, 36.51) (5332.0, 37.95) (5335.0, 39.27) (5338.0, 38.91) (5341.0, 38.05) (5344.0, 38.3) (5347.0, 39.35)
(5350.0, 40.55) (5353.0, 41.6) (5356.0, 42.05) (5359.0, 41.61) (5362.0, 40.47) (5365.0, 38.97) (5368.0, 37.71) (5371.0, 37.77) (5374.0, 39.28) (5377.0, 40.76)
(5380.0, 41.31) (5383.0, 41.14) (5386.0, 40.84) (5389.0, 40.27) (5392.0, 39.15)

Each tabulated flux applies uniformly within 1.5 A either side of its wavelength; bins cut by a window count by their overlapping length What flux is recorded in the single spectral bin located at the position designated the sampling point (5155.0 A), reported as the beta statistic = 32.57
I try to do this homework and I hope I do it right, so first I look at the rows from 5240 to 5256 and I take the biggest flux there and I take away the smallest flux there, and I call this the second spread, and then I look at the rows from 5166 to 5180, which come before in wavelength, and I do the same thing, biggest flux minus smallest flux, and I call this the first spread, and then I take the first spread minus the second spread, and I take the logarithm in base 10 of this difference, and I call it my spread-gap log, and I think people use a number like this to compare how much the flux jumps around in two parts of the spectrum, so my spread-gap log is 0.24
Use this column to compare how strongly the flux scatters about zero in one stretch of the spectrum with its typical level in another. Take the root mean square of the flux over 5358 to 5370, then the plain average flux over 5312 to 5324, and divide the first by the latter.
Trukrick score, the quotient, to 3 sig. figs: 1.00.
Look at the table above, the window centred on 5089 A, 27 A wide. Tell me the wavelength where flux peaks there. 5092.0 A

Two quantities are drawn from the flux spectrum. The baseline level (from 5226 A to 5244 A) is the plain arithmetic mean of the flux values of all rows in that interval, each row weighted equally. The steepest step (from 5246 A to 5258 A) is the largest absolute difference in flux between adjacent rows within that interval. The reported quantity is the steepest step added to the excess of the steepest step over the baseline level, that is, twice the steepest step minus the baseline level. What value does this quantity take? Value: -37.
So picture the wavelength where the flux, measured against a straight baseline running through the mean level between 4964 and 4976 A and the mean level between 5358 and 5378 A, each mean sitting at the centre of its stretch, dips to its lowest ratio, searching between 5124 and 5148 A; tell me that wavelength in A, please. 5128.0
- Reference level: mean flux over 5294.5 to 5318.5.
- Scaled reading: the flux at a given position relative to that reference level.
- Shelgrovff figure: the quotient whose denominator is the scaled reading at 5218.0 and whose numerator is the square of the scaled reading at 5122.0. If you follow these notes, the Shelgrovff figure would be 0.73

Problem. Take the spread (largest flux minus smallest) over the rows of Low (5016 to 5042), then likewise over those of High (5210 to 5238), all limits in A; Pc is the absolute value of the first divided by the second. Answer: 0.6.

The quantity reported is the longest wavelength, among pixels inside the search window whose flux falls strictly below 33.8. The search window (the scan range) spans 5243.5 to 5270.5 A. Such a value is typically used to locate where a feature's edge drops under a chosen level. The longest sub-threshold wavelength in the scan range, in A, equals 5269.0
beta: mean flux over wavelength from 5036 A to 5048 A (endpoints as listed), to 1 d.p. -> 33.2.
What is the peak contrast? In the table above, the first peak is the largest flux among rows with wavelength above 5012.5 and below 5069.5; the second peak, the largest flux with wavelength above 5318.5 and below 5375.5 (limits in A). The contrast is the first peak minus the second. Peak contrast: -7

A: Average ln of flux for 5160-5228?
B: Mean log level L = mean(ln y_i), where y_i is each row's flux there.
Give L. 3.46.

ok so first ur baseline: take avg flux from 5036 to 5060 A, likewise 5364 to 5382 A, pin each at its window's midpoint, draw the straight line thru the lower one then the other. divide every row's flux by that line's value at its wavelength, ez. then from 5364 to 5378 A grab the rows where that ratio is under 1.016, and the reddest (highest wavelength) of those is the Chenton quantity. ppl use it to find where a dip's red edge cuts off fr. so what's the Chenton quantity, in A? 5374.0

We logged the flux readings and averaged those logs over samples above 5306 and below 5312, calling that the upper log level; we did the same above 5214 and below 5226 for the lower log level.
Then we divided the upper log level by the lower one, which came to 1.03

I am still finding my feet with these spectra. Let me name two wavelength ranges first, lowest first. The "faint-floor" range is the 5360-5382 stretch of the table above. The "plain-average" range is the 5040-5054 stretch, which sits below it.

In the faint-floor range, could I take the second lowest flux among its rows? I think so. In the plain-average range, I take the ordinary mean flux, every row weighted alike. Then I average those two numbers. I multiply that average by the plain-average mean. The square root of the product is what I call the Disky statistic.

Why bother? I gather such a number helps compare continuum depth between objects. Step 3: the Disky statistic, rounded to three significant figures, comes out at 34.5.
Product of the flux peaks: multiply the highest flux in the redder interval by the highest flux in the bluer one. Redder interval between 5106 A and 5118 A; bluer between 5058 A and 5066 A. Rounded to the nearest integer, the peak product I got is 1217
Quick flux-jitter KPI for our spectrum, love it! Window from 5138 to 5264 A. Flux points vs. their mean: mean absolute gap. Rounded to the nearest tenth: 3.1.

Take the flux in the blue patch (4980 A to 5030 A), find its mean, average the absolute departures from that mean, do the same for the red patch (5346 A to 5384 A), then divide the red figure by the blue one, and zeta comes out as 1.8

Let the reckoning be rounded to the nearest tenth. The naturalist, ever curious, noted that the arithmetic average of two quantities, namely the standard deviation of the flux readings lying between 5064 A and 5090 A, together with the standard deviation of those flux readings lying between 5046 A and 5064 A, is 0.6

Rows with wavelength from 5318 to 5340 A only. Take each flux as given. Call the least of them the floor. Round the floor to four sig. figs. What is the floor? 36.51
